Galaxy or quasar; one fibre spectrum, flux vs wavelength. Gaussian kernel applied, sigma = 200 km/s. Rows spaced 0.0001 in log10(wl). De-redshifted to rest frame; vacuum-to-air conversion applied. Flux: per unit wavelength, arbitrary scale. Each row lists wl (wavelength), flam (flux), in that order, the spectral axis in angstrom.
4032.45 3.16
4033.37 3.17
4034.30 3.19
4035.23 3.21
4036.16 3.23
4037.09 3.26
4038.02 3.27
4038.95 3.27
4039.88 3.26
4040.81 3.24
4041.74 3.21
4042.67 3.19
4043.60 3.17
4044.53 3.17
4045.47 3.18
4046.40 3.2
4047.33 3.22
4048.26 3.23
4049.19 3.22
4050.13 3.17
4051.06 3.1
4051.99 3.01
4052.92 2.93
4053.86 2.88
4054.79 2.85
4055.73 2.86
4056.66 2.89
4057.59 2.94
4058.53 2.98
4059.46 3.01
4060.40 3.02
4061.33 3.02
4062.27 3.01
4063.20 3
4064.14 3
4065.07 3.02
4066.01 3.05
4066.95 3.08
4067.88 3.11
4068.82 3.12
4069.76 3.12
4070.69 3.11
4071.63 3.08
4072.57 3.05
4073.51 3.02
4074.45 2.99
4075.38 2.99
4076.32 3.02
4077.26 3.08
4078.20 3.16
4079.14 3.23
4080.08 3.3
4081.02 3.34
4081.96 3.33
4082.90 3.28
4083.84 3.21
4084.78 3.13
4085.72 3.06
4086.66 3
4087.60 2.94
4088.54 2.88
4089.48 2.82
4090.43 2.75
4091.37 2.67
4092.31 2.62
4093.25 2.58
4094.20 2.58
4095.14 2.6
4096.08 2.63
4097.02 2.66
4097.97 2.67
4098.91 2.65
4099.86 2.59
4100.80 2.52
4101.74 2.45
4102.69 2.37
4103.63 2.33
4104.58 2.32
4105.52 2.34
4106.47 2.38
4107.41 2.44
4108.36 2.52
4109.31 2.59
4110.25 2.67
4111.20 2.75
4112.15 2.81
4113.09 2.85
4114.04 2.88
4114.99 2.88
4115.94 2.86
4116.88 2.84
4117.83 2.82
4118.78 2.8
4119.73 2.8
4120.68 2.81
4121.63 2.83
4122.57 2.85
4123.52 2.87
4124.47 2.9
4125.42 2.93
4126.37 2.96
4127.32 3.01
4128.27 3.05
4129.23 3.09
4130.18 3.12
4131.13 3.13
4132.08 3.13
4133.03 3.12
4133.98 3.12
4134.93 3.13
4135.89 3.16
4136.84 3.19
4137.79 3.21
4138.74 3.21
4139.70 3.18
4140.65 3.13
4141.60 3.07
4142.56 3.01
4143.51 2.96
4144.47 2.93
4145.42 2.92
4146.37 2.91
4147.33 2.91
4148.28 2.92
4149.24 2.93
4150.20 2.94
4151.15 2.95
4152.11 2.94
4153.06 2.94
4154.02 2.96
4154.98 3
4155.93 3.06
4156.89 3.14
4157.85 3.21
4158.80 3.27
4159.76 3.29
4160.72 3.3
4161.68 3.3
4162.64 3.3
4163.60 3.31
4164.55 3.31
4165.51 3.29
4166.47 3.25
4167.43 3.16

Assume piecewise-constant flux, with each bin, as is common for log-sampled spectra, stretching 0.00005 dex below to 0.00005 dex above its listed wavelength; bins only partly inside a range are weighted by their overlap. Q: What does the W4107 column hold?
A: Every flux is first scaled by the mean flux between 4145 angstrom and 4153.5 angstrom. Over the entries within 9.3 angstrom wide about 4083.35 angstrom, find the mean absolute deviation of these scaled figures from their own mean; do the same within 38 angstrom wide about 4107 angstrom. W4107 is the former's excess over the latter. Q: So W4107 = -0.011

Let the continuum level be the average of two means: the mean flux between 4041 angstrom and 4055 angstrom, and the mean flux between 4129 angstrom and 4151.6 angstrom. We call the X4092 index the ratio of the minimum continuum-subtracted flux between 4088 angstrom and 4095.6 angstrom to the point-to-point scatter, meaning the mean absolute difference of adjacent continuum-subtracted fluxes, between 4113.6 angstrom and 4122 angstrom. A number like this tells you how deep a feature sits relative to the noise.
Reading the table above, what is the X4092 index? -37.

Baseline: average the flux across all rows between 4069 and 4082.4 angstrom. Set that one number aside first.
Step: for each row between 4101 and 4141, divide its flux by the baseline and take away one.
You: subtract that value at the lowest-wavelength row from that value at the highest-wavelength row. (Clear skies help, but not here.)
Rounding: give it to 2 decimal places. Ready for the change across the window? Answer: 0.22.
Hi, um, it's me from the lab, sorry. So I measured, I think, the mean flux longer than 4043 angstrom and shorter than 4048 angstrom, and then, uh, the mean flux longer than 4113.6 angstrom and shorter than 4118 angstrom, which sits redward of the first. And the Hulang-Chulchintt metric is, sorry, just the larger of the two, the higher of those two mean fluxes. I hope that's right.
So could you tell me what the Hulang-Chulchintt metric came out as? 3.19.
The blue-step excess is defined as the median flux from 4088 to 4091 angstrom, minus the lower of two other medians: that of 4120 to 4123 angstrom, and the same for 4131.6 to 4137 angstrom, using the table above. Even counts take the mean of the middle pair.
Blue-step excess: -0.01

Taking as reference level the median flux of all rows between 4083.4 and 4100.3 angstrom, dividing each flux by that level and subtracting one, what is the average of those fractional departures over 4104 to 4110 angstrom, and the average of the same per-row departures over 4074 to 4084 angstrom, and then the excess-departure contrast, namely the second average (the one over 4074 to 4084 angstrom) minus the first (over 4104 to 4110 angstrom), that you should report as 0.28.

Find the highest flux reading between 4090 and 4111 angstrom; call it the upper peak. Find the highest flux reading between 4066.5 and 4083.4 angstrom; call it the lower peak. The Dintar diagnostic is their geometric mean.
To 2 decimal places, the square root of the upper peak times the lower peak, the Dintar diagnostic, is 3.03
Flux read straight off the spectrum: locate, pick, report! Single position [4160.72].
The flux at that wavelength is 3.3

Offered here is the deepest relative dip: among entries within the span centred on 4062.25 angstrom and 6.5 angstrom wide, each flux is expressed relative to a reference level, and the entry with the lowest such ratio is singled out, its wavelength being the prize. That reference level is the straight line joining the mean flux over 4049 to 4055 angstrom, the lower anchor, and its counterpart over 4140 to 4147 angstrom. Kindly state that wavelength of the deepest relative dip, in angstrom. 4063.20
